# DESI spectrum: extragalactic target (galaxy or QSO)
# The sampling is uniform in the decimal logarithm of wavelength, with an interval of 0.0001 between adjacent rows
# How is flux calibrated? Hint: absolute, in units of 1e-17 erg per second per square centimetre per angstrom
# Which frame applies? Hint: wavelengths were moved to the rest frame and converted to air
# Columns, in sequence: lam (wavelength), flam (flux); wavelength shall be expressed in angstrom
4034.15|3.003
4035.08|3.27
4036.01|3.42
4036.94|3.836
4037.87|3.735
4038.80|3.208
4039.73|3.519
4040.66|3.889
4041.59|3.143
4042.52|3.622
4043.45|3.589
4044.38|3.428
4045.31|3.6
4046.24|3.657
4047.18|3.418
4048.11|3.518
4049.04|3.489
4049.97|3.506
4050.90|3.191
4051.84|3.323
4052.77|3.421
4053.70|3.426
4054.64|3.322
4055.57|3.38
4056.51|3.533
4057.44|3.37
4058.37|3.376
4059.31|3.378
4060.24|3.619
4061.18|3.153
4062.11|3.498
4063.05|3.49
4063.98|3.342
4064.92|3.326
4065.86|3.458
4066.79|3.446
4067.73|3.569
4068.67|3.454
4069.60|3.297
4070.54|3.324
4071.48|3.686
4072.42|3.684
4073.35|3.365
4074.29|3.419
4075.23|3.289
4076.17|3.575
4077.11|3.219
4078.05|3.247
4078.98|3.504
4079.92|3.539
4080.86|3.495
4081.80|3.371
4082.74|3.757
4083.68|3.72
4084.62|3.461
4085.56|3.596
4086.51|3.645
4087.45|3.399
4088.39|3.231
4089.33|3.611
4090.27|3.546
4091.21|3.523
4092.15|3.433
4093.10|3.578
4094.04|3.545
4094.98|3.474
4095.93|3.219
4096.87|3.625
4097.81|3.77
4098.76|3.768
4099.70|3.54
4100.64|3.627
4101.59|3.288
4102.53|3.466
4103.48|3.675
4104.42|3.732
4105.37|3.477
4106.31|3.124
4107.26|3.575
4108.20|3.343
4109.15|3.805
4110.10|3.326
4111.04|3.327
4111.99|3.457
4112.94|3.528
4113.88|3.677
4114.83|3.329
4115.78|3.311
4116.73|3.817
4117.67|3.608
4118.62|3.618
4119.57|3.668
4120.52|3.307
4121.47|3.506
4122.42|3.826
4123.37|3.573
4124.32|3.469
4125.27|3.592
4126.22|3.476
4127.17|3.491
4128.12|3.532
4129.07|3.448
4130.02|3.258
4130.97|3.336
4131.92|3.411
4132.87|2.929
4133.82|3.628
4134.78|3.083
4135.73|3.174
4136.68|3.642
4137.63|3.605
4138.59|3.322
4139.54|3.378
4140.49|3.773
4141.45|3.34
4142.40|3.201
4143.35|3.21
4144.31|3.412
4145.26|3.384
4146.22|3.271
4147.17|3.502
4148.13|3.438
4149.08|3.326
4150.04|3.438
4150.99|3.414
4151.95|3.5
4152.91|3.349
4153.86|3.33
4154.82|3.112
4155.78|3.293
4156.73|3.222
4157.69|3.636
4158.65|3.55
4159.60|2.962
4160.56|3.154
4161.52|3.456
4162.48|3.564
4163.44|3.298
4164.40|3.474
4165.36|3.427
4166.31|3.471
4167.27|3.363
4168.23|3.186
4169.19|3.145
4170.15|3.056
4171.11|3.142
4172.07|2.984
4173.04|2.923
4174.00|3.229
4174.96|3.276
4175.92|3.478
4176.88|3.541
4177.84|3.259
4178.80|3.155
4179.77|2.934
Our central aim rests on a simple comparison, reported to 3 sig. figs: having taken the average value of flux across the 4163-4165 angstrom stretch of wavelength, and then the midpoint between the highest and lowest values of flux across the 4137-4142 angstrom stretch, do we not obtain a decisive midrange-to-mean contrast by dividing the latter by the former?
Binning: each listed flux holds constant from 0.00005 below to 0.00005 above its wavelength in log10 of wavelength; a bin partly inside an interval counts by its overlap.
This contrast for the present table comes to 1.05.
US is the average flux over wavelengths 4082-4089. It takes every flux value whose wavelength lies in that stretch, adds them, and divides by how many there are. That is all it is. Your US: 3.54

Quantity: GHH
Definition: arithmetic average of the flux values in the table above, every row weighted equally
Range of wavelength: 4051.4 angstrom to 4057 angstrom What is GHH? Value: 3.40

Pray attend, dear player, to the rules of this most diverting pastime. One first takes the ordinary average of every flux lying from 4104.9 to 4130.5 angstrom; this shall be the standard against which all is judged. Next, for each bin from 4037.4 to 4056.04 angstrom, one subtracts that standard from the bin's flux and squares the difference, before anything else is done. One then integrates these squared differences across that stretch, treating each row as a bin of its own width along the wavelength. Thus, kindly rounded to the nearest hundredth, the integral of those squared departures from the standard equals 0.63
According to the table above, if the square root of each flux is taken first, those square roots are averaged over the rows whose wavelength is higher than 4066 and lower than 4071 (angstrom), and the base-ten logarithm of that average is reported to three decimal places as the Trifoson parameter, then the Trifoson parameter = 0.267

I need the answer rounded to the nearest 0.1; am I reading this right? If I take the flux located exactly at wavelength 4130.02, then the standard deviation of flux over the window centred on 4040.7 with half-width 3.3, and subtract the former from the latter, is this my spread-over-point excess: -3.0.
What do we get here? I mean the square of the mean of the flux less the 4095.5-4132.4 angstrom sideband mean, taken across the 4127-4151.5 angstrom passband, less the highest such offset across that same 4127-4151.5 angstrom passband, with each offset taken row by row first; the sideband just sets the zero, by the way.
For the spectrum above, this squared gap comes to 0.15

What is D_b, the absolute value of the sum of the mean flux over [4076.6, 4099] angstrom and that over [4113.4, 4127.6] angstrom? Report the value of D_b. 7.06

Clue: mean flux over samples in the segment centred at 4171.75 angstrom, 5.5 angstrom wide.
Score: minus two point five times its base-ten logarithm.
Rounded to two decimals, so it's -1.22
